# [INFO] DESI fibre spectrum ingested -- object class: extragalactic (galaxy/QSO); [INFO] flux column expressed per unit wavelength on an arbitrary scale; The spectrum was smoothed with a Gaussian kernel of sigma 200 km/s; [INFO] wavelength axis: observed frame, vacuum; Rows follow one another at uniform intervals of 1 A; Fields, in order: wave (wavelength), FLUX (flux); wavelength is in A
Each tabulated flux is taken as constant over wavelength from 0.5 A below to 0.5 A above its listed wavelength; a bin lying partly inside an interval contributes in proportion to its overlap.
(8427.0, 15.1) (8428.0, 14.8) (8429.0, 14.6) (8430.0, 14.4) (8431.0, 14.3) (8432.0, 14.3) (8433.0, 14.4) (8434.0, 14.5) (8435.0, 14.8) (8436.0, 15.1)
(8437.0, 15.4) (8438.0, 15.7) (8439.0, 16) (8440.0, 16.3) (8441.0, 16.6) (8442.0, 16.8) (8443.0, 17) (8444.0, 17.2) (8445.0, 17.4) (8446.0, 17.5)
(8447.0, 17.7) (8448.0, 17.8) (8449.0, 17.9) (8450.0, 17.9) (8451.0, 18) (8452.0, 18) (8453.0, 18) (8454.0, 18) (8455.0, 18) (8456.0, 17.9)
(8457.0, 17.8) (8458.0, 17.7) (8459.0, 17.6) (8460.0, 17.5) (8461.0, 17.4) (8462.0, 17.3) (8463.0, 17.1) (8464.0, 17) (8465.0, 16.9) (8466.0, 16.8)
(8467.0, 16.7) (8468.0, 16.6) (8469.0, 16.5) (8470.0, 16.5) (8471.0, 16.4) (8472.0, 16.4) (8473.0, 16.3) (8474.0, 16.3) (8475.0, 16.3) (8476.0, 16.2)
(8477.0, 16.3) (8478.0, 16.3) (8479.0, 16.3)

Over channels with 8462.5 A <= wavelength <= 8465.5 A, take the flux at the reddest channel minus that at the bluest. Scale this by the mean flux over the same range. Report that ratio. -0.012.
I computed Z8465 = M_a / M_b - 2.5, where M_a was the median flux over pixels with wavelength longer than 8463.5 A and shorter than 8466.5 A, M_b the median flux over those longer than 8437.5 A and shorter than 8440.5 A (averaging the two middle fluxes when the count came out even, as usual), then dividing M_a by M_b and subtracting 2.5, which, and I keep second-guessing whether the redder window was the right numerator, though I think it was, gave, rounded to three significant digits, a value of -1.44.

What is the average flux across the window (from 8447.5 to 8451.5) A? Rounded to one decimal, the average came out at 17.9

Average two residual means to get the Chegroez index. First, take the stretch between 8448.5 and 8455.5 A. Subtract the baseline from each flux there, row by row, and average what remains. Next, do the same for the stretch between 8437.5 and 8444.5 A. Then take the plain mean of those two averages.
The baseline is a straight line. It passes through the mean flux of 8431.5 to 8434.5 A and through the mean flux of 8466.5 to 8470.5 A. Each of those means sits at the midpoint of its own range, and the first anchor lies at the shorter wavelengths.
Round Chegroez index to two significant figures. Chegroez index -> 2.0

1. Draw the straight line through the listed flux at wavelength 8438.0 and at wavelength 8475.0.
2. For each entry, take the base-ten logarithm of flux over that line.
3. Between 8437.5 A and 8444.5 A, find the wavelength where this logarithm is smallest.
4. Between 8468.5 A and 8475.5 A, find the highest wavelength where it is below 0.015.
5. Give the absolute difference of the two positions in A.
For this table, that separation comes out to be 37 A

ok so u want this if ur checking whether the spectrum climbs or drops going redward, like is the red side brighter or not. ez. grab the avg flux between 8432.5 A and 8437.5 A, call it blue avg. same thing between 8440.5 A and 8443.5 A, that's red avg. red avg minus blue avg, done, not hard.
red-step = 2.0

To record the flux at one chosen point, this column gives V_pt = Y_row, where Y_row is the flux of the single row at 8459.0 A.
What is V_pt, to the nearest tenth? 17.6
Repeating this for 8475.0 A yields 16.3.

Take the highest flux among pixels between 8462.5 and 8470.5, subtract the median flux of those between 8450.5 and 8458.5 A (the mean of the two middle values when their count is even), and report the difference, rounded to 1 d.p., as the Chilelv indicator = -0.9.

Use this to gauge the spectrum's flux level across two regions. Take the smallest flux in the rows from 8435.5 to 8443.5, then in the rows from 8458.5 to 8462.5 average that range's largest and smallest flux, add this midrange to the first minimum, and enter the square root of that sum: 5.71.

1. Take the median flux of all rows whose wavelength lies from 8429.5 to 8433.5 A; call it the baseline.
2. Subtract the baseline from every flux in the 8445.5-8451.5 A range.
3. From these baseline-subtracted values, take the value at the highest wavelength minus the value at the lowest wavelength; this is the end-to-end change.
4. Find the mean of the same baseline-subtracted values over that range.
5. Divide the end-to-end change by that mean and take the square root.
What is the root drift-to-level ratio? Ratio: 0.4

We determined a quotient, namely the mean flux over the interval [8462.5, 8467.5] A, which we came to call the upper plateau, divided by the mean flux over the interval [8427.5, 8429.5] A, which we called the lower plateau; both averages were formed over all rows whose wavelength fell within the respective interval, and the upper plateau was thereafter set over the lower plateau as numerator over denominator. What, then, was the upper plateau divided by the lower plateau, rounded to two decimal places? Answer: 1.15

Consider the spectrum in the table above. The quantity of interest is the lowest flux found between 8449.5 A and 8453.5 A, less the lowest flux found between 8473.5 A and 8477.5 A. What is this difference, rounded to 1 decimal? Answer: 1.7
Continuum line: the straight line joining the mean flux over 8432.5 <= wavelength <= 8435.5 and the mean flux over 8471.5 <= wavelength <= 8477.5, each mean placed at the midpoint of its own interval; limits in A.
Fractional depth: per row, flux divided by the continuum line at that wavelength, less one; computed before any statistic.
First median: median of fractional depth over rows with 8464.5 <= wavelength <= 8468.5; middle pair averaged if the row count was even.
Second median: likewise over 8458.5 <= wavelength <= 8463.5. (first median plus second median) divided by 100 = 0.0016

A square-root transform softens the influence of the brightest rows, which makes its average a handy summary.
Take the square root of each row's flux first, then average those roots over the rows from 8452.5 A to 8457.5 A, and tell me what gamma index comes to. 4.24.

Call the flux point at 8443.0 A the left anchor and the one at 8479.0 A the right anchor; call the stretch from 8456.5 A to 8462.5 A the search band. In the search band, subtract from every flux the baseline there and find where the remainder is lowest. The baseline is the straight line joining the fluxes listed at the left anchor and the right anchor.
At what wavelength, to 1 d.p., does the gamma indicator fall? 8462.0 A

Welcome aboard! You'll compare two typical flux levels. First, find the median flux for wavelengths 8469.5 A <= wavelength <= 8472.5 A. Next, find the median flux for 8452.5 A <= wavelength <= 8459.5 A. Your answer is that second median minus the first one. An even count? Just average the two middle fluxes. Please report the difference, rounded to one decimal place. 1.5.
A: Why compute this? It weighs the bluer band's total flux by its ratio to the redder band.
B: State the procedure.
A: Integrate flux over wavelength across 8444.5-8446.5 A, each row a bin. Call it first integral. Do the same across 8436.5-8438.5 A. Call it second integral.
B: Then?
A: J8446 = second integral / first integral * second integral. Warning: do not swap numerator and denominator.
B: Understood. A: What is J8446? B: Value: 27.7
